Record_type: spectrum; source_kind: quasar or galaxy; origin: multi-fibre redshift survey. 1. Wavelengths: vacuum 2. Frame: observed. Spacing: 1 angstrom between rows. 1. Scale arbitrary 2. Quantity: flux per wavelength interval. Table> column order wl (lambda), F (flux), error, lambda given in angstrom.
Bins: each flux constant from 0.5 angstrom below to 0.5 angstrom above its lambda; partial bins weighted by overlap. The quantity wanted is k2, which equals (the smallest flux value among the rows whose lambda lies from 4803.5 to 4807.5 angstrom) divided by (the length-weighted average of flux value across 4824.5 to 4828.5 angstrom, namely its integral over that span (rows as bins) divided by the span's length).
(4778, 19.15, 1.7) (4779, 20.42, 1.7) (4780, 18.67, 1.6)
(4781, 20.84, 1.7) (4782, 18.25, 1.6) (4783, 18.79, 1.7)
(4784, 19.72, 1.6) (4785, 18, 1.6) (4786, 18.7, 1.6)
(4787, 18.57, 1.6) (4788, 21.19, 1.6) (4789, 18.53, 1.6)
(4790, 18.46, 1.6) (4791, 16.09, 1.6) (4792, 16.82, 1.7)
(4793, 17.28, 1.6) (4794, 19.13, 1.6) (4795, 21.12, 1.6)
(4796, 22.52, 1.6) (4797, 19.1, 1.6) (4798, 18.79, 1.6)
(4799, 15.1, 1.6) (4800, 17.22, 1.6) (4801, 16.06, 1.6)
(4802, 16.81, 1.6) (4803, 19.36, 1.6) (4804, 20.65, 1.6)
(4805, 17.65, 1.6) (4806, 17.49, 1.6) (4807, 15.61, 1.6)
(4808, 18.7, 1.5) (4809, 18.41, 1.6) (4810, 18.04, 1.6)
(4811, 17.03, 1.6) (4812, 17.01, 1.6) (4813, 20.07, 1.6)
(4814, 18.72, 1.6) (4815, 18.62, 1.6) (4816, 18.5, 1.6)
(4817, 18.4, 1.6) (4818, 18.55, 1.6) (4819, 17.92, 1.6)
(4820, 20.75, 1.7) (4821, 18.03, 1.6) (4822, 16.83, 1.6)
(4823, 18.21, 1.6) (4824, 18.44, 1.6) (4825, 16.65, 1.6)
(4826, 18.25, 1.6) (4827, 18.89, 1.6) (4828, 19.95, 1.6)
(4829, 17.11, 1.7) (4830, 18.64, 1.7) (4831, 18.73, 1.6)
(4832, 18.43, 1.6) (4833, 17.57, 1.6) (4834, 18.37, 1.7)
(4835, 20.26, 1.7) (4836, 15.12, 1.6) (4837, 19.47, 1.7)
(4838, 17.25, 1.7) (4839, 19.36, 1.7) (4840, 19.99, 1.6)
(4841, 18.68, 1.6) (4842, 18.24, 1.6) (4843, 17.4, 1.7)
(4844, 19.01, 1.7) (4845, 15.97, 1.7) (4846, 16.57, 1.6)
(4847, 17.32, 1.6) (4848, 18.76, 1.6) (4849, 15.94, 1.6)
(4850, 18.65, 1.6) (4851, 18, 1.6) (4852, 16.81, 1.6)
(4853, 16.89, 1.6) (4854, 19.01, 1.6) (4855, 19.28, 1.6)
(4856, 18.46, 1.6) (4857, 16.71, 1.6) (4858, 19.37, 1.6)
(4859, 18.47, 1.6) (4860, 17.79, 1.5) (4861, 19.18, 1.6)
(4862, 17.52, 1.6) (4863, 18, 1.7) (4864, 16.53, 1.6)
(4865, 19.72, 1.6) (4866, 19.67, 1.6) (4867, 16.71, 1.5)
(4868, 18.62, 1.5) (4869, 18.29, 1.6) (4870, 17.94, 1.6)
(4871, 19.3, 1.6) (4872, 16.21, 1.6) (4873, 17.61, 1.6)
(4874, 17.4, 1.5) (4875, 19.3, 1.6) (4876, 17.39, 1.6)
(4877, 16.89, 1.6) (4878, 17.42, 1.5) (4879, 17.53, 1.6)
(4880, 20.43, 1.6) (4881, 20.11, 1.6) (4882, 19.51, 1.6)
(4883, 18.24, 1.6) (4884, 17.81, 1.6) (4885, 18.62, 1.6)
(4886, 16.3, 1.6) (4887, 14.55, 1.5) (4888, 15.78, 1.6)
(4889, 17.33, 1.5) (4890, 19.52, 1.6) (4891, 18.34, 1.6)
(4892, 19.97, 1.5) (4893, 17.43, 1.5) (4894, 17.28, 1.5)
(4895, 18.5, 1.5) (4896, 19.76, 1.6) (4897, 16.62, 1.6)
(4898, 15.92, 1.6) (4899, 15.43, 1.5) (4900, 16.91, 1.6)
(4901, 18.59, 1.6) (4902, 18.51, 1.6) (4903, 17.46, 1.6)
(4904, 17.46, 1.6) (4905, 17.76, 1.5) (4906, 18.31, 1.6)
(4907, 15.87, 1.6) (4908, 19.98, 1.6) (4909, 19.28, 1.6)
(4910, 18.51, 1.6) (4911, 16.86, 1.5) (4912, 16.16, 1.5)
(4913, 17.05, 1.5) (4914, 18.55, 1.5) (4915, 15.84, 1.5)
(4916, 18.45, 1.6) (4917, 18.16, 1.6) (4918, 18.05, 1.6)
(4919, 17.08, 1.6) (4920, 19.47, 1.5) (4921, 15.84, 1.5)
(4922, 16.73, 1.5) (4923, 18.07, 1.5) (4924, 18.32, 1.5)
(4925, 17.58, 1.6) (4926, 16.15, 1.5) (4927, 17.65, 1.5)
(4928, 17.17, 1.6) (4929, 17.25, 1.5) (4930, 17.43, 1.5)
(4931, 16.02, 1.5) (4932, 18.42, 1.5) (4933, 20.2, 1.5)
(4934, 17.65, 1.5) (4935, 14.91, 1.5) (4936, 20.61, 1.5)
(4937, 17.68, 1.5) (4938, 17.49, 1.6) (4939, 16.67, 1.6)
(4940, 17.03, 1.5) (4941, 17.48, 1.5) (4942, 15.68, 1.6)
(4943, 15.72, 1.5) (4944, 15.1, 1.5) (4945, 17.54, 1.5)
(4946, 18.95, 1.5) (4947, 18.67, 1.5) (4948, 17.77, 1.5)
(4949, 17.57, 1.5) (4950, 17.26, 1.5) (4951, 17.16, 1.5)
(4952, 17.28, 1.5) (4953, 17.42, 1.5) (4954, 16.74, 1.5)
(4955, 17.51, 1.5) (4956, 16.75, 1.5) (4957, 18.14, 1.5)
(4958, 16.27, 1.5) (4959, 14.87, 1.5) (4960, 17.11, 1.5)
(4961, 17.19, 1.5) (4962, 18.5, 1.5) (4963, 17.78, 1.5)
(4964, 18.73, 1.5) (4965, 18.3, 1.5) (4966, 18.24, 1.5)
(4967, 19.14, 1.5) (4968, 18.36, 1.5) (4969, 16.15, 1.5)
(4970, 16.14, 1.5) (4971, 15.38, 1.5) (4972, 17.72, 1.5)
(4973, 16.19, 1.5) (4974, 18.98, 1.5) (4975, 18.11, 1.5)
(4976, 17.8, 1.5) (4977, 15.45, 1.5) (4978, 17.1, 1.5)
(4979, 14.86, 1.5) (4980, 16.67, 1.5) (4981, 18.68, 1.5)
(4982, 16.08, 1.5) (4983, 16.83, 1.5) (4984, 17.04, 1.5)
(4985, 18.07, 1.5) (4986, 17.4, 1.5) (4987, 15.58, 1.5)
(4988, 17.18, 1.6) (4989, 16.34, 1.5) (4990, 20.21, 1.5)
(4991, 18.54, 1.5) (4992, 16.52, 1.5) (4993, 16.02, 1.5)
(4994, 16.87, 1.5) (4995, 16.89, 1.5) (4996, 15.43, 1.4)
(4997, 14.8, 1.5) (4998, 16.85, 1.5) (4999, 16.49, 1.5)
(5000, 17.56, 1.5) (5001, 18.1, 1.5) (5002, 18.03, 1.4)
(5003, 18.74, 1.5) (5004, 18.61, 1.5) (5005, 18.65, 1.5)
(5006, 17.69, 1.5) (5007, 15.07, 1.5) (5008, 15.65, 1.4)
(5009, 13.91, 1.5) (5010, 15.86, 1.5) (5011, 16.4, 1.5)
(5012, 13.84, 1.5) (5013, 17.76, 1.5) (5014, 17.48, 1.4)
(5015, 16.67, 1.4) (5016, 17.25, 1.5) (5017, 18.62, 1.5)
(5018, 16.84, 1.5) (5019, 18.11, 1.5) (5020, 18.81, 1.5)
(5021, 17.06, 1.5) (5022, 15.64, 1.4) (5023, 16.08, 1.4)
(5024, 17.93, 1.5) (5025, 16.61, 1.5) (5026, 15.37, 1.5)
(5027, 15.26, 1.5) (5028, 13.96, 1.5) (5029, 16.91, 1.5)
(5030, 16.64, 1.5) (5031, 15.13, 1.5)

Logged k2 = 0.85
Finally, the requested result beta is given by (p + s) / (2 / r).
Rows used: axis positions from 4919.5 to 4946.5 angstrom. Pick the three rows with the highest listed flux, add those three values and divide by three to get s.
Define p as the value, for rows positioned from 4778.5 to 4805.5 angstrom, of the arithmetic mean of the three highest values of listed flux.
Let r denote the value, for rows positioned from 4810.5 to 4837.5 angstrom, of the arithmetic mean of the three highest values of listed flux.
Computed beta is 425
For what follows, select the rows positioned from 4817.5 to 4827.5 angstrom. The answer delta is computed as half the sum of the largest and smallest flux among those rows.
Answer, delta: 18.70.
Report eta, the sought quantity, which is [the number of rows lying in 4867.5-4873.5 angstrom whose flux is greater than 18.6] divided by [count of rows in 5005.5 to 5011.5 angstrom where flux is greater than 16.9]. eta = 2.00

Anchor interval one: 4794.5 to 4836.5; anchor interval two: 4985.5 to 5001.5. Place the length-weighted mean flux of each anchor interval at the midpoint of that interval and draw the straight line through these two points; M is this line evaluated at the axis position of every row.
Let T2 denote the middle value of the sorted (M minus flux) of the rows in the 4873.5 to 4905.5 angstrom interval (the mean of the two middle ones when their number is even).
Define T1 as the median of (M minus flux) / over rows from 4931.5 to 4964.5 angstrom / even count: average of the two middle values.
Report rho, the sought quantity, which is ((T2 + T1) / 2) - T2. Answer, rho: -0.15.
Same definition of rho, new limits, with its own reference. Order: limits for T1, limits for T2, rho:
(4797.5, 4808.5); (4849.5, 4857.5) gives 0.55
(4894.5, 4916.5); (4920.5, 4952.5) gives 0.04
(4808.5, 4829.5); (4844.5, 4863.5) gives -0.05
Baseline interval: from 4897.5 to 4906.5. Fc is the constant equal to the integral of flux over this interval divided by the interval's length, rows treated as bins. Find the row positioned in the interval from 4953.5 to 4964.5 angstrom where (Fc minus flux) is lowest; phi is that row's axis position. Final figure 4964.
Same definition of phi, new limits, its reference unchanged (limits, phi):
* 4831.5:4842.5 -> 4835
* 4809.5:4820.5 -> 4820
